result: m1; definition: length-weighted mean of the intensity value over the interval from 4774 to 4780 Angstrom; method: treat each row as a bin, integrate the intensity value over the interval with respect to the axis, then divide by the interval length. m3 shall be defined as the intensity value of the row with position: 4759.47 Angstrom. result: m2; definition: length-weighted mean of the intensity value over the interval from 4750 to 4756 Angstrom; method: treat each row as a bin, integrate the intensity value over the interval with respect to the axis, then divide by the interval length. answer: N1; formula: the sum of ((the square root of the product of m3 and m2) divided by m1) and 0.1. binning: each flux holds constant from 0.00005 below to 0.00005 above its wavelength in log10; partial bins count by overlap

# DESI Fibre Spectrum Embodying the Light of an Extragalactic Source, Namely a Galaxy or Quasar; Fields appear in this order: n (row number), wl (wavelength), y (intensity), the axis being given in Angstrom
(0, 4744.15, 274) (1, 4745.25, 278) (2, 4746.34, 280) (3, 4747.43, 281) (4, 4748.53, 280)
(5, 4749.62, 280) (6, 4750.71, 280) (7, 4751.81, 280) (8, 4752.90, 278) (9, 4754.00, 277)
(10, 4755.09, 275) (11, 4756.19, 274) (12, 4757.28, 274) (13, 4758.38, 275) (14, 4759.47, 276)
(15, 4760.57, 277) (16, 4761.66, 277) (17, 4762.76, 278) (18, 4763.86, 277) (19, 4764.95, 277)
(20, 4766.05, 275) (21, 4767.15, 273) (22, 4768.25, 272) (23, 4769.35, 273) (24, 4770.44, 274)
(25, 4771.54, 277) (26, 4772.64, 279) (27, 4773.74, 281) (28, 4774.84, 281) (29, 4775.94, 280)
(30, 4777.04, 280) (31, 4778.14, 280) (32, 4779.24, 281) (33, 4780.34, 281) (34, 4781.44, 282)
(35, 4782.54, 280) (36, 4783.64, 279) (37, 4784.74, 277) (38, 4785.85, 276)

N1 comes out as 1.09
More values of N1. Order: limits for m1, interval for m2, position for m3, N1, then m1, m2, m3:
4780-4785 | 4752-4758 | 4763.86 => 1.09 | 280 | 276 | 277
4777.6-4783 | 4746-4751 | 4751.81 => 1.10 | 281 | 280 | 280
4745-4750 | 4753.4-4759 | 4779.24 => 1.09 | 280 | 275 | 281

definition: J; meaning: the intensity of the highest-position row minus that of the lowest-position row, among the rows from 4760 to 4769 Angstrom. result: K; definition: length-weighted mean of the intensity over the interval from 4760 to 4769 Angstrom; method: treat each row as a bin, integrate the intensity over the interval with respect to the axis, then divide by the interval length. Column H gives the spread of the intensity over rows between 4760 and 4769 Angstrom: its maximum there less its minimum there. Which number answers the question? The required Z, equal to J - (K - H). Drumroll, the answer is -274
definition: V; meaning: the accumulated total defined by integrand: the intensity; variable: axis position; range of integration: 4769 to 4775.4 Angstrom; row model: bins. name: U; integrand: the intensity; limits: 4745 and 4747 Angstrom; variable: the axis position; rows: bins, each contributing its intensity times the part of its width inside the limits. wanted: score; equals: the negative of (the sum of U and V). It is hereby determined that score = -2338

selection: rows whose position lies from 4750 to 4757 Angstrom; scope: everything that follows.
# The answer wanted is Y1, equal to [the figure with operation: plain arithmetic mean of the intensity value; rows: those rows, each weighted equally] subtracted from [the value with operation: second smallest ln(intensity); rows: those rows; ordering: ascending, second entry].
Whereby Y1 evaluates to -272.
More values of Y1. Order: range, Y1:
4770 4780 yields -274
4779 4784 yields -275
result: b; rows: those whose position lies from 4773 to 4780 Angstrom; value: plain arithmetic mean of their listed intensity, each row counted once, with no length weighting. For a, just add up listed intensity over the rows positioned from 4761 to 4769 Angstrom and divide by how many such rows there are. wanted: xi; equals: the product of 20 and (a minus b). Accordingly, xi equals -99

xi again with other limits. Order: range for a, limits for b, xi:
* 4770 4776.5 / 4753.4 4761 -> 65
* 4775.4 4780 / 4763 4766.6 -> 78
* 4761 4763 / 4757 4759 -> 60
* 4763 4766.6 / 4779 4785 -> -73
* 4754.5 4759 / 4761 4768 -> -33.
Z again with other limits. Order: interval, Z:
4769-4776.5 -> -263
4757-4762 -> -270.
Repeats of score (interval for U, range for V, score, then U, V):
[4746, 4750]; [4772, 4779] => -3081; 1121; 1960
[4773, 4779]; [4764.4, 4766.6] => -2290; 1682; 608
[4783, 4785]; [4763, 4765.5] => -1251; 557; 693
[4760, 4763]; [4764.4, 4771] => -2641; 831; 1810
